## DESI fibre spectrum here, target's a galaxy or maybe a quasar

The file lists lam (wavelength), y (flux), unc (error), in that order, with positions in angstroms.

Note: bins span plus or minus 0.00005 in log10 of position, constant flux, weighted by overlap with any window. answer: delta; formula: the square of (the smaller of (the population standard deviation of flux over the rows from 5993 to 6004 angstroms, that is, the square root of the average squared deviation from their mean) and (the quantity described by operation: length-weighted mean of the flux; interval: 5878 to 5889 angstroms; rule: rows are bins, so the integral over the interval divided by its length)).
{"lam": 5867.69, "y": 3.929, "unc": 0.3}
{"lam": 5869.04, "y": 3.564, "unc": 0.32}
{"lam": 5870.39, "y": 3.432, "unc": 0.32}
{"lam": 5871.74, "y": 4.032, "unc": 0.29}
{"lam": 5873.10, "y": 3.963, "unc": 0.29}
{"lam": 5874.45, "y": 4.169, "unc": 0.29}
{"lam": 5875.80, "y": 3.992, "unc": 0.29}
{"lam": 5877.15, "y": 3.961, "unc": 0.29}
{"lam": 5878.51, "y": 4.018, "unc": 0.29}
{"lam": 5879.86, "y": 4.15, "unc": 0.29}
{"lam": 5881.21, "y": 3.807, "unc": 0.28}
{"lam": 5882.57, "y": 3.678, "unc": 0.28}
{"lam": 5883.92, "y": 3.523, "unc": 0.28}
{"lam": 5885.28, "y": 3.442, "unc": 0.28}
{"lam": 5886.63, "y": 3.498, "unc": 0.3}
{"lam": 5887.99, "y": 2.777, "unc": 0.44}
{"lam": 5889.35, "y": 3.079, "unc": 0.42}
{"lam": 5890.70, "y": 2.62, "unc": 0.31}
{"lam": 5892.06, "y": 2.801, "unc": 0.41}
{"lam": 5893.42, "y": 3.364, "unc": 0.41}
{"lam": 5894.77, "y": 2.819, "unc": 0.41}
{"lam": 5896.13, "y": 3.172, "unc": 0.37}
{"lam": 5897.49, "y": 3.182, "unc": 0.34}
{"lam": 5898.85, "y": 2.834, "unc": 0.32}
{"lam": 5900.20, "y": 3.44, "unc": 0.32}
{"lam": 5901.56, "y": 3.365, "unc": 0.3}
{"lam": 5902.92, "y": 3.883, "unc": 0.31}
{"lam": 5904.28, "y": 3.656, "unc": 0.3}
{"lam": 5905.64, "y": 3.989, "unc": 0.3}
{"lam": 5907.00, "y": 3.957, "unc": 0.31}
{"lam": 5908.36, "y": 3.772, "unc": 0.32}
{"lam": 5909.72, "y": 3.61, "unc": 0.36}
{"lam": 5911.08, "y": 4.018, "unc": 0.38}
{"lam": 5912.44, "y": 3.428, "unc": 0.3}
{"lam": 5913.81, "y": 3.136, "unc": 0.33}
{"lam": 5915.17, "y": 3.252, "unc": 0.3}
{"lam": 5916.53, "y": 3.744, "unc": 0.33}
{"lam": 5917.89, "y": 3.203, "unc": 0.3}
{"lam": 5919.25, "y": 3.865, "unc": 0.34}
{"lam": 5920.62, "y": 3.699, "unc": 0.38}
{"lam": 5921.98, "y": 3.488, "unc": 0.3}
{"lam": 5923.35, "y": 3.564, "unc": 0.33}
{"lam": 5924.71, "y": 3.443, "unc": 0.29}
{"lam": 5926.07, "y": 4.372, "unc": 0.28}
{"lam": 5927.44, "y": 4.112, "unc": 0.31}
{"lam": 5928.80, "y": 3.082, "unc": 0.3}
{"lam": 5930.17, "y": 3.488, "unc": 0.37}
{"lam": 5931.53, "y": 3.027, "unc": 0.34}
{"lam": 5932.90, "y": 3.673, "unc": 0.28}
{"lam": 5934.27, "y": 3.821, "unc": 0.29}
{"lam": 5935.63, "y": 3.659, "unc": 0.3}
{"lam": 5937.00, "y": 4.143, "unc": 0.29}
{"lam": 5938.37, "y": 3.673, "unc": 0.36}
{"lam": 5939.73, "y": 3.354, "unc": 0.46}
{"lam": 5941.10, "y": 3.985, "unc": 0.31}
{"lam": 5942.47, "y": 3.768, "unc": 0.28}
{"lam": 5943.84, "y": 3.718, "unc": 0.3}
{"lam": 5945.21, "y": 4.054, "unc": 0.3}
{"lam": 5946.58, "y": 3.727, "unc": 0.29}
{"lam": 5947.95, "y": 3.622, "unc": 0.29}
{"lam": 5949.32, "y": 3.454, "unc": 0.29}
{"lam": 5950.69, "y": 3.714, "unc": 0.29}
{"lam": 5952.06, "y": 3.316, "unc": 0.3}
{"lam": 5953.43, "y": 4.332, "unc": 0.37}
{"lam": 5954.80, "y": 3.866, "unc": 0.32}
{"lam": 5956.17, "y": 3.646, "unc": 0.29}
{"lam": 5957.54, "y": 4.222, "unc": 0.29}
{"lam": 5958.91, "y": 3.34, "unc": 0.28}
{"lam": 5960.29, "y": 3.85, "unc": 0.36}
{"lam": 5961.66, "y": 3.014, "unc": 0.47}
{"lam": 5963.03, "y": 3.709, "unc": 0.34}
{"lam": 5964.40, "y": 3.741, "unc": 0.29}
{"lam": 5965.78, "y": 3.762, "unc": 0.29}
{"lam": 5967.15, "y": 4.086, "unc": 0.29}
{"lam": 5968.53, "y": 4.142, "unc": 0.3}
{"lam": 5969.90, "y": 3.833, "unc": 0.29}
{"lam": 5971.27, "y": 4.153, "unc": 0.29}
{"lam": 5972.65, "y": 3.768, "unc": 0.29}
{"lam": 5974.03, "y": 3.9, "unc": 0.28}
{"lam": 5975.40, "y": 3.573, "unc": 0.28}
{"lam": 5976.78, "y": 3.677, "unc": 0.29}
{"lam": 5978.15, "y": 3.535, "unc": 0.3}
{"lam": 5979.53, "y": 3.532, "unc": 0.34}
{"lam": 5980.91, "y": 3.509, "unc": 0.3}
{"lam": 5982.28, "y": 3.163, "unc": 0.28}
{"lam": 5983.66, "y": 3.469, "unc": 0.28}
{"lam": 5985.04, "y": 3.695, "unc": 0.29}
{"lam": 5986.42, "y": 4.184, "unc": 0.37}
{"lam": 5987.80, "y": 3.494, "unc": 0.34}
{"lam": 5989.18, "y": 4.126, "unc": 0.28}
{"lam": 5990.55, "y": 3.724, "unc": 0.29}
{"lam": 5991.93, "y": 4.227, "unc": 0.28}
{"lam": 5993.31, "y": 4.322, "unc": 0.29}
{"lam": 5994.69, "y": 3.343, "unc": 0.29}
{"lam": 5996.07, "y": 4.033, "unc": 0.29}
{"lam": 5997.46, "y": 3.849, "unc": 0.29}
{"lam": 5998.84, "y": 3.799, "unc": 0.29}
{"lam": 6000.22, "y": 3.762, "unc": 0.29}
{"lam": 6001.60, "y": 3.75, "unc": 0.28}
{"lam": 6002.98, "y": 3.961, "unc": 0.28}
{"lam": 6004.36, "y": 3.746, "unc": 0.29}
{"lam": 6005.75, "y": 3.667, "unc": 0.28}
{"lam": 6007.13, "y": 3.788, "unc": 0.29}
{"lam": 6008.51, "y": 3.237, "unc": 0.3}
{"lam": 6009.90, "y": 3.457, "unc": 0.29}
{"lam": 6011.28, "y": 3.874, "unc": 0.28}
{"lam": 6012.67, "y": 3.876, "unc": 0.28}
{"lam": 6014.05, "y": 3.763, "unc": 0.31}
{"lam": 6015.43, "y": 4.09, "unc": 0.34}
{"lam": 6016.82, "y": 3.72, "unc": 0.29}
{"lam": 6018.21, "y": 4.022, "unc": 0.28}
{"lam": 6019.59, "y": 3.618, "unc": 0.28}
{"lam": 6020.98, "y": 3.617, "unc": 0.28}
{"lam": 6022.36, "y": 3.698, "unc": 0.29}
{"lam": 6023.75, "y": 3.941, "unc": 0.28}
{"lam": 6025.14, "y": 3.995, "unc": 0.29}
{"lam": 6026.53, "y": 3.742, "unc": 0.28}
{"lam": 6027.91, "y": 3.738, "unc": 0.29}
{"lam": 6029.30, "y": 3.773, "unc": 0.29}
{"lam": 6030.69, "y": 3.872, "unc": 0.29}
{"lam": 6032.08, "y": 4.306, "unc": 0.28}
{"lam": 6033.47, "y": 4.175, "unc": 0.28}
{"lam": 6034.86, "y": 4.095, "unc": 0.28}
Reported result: 0.07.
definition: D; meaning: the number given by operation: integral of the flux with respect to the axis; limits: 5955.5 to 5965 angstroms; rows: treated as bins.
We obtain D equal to 34.6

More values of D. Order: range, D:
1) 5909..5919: 35.0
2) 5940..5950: 37.4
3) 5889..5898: 27.0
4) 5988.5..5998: 37.5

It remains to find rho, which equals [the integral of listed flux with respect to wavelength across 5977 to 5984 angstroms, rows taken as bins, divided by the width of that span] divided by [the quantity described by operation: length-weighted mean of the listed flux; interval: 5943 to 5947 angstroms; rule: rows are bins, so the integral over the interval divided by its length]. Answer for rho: 0.90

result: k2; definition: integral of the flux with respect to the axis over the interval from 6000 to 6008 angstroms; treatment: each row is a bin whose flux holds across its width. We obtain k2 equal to 30.2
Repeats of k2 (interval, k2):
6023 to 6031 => 30.7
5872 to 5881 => 36.3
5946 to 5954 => 29.5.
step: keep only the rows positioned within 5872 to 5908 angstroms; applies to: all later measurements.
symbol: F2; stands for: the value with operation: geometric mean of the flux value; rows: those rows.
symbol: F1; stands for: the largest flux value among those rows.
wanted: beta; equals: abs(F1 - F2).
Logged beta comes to 0.70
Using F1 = 4.169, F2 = 3.47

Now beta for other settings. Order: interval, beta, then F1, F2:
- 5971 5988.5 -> 0.53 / 4.184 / 3.66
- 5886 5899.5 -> 0.50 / 3.498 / 3.00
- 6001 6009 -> 0.28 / 3.961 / 3.68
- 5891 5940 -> 0.86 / 4.372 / 3.51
